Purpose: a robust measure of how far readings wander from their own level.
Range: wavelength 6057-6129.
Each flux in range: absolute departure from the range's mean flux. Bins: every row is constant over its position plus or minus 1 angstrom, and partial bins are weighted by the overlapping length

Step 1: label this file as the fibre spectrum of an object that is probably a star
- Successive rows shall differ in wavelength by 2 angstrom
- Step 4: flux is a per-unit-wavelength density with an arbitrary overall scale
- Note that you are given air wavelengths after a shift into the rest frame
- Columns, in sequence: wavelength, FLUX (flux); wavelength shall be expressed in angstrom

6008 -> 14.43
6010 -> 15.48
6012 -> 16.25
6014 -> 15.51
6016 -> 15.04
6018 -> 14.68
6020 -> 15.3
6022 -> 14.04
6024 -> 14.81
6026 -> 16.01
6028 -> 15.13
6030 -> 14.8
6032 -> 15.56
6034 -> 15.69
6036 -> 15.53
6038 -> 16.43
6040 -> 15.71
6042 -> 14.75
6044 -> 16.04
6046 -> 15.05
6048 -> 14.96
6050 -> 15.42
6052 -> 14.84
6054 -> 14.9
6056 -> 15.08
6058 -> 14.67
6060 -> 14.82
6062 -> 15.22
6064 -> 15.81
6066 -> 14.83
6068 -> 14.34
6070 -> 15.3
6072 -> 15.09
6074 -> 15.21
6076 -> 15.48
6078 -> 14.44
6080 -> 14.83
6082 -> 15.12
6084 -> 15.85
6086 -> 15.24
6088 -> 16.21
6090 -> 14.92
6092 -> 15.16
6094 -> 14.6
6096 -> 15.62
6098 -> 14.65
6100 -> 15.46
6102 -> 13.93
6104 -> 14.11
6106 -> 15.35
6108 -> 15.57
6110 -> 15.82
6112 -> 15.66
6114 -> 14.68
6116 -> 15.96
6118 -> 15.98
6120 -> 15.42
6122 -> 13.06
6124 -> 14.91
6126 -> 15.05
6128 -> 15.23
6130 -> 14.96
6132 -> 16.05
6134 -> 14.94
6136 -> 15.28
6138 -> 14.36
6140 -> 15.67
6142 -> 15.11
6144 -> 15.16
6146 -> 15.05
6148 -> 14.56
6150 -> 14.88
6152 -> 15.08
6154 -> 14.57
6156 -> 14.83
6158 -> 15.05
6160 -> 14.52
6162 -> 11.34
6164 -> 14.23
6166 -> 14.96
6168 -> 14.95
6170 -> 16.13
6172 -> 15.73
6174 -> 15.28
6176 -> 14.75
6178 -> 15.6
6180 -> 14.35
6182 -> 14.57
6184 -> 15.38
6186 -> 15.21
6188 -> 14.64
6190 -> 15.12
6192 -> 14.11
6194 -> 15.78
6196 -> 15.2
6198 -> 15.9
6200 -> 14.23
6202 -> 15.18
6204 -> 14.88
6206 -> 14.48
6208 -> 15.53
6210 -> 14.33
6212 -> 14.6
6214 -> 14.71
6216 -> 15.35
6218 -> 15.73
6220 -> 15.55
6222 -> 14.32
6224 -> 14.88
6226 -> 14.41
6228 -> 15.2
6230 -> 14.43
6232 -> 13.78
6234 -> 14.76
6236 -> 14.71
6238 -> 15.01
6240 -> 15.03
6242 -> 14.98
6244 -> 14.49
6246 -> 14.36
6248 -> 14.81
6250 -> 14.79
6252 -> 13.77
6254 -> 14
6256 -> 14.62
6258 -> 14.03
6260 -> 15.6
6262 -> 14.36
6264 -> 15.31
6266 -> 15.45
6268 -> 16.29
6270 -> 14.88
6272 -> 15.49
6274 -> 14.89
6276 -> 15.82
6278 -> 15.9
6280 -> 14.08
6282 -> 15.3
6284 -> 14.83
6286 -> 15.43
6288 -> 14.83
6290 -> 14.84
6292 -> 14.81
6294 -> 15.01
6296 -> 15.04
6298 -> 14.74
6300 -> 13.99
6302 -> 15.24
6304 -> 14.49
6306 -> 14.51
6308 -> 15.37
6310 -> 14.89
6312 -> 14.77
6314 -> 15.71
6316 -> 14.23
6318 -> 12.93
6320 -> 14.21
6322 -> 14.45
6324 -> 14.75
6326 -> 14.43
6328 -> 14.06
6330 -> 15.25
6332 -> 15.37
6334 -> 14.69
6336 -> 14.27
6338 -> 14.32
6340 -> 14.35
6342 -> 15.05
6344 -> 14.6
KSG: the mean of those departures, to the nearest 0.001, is 0.482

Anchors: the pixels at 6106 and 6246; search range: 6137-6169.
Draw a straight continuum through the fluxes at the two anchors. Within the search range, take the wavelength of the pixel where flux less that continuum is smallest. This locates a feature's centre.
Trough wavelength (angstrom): 6162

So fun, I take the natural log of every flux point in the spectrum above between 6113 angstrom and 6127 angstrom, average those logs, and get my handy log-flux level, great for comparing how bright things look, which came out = 2.71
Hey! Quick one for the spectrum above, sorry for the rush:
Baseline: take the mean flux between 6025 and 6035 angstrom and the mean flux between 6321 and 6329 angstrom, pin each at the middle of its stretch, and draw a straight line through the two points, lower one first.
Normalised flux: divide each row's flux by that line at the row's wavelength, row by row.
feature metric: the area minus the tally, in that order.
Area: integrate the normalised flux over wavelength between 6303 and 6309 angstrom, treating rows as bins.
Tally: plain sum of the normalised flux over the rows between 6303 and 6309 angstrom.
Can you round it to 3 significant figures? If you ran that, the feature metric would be 3.06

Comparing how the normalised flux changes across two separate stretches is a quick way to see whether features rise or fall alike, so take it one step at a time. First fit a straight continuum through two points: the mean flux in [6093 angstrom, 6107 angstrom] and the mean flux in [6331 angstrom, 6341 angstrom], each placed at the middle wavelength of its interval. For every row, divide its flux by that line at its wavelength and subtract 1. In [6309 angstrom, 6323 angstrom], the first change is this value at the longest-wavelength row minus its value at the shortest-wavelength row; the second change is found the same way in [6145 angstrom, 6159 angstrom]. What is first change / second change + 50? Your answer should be 11.5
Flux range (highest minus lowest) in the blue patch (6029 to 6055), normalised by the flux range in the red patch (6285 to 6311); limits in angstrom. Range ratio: 1.2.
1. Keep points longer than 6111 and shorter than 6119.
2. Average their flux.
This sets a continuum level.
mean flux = 15.6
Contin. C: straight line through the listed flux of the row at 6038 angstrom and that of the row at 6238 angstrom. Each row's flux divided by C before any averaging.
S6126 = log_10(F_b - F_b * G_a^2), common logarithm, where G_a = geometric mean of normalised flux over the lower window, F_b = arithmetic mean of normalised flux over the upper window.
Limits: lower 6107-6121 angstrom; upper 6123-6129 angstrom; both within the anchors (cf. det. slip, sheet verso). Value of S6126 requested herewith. -1.43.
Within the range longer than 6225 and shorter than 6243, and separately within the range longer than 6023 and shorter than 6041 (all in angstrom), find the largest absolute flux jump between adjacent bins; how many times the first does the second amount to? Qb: 1.22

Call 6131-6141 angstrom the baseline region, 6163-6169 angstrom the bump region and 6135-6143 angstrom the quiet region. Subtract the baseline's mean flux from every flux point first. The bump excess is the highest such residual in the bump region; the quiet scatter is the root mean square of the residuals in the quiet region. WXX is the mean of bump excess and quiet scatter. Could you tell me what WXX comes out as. 0.10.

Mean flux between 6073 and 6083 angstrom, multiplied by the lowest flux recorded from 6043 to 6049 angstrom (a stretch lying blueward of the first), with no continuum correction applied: 225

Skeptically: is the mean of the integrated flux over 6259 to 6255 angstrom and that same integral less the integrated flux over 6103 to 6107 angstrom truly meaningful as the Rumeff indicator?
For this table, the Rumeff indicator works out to 27.8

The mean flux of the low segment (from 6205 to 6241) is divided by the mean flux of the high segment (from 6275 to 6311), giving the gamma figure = 0.99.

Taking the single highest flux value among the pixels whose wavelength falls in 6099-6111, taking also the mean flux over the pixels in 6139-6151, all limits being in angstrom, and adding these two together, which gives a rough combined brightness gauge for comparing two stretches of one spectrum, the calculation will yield 30.9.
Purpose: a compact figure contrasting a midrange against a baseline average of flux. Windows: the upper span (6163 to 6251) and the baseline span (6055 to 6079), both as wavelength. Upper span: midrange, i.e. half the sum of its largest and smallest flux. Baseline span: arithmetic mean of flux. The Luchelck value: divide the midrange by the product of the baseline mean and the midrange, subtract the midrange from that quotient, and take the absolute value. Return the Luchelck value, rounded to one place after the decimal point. 14.9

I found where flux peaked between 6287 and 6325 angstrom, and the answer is 6314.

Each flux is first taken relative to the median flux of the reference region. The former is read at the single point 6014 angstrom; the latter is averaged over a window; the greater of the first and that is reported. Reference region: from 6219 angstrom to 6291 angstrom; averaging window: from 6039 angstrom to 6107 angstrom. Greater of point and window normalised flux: 1.046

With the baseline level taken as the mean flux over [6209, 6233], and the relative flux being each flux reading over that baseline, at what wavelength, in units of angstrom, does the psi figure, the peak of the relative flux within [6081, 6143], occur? 6088 angstrom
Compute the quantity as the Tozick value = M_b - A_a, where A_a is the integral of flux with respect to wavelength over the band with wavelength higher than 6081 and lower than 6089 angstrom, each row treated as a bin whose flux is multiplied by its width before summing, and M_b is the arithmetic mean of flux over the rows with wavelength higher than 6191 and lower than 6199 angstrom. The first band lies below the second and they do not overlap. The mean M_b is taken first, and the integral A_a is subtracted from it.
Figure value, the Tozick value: -110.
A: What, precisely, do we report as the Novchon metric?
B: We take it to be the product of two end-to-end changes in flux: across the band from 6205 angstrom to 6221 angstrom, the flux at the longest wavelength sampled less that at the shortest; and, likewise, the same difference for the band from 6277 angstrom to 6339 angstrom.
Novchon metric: -1.7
